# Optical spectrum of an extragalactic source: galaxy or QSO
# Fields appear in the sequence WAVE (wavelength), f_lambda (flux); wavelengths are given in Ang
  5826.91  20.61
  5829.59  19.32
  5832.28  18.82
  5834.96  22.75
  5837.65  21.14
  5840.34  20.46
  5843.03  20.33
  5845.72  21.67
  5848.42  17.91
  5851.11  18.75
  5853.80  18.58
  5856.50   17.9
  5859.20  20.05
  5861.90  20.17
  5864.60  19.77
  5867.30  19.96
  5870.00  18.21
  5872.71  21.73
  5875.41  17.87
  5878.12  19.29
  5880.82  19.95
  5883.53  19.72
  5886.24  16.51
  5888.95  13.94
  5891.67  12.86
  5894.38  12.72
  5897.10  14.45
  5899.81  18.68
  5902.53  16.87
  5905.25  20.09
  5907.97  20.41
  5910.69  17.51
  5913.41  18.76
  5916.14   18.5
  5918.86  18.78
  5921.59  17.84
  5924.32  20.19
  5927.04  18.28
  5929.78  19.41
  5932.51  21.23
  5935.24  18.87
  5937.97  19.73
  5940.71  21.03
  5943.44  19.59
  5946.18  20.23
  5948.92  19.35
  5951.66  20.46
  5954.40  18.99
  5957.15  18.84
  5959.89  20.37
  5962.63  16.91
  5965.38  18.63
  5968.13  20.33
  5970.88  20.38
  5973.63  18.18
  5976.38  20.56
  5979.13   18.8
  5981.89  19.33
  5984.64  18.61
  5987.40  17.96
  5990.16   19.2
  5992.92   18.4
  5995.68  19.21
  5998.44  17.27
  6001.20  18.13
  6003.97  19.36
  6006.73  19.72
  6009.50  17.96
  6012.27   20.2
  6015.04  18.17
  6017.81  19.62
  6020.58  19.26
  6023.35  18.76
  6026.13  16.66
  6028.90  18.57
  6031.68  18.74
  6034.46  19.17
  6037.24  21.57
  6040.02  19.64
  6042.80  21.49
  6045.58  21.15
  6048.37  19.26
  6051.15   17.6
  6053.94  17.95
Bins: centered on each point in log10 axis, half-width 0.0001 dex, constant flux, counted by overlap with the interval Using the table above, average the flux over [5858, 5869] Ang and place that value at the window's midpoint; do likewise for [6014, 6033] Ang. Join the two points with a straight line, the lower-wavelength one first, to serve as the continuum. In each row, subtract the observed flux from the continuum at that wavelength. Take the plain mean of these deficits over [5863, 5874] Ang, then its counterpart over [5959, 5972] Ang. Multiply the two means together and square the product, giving 0.0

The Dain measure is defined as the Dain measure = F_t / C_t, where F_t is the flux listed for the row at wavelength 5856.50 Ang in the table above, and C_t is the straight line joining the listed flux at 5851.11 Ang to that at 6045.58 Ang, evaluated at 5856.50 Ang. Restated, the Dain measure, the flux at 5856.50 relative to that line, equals 0.95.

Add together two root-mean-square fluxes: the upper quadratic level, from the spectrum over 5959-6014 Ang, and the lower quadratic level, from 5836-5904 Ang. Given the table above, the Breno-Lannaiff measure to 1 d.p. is 37.6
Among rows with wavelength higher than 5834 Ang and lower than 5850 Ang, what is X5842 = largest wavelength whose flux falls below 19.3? 5848.42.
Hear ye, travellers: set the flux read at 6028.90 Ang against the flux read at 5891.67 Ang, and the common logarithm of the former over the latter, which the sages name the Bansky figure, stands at 0.16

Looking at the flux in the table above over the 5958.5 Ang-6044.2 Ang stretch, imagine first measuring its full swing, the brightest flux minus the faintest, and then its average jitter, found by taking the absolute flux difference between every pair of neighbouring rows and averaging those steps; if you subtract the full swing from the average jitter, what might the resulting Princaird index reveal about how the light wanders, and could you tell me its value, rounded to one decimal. -3.5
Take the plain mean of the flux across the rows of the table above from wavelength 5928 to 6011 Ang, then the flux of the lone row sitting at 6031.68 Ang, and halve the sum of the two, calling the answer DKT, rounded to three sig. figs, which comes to 19.0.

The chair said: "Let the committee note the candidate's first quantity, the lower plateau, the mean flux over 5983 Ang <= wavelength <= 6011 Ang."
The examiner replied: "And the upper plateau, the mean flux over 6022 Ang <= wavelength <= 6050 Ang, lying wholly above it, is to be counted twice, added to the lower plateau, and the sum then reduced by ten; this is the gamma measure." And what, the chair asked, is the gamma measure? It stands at 47.6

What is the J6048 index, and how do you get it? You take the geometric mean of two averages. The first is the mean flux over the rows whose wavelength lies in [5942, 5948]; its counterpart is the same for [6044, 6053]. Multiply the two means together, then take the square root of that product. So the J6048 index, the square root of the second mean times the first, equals 19.6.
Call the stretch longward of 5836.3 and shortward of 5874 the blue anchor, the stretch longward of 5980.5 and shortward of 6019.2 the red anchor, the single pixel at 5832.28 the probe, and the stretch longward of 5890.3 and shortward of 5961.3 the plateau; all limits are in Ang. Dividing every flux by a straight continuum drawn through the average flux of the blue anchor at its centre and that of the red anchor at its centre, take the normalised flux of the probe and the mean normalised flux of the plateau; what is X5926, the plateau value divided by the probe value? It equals 1.02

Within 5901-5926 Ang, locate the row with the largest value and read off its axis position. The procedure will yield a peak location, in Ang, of 5907.97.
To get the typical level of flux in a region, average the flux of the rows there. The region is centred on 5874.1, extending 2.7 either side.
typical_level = 19.8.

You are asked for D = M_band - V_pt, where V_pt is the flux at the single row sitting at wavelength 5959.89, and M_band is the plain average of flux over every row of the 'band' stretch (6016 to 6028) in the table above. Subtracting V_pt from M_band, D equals -1.8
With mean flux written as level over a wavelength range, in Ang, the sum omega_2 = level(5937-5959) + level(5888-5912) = 36.2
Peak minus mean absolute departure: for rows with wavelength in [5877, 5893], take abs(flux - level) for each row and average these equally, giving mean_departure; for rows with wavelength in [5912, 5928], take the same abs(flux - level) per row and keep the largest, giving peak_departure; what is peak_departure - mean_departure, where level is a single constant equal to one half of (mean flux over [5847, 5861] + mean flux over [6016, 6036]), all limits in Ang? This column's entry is -1.1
